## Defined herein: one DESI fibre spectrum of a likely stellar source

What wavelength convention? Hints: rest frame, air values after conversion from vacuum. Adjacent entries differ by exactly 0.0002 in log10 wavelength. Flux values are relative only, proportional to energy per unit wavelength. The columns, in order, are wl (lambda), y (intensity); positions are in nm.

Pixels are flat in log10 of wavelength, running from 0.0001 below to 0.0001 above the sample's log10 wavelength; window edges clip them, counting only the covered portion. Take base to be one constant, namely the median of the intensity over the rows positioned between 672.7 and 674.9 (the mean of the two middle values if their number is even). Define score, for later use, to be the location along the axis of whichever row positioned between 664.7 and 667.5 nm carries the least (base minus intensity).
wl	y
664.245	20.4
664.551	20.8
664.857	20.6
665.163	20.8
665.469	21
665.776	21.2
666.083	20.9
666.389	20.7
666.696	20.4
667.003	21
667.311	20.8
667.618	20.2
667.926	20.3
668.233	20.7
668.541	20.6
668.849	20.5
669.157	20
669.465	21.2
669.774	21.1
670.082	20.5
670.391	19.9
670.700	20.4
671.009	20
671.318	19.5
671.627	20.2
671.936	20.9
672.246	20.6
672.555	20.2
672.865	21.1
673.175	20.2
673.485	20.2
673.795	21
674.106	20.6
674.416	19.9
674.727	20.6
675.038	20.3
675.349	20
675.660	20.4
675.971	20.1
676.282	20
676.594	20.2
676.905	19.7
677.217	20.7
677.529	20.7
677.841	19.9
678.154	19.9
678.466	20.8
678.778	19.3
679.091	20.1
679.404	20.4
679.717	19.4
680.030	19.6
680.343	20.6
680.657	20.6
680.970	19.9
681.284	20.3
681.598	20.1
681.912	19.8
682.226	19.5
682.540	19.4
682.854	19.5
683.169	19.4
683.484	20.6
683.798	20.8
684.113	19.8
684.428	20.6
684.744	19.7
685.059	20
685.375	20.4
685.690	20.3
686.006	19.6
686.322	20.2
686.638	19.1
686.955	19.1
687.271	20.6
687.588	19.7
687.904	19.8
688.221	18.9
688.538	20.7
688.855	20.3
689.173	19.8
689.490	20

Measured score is 665.776 nm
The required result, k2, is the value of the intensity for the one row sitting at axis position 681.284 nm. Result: 20.3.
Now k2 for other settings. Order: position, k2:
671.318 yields 19.5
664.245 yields 20.4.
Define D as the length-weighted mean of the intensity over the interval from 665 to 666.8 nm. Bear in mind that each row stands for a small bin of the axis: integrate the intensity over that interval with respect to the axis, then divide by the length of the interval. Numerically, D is 20.9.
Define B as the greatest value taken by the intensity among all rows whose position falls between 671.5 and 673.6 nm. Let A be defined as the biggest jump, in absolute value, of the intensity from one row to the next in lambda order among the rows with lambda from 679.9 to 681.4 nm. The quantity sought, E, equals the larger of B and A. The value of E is 21.1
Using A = 1.00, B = 21.1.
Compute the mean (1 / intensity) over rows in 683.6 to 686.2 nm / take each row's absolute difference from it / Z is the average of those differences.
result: 0.0009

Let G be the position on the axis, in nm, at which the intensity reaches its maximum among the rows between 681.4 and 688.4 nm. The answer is 683.798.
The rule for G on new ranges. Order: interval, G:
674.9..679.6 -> 678.466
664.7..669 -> 665.776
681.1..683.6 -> 683.484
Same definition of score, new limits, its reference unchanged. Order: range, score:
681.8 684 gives 683.798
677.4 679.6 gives 678.466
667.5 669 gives 668.233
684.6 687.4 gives 687.271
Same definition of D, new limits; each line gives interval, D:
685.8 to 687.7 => 19.7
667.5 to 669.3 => 20.4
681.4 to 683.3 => 19.6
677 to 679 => 20.2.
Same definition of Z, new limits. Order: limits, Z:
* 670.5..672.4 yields 0.0009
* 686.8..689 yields 0.0014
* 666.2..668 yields 0.0006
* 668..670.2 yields 0.0007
